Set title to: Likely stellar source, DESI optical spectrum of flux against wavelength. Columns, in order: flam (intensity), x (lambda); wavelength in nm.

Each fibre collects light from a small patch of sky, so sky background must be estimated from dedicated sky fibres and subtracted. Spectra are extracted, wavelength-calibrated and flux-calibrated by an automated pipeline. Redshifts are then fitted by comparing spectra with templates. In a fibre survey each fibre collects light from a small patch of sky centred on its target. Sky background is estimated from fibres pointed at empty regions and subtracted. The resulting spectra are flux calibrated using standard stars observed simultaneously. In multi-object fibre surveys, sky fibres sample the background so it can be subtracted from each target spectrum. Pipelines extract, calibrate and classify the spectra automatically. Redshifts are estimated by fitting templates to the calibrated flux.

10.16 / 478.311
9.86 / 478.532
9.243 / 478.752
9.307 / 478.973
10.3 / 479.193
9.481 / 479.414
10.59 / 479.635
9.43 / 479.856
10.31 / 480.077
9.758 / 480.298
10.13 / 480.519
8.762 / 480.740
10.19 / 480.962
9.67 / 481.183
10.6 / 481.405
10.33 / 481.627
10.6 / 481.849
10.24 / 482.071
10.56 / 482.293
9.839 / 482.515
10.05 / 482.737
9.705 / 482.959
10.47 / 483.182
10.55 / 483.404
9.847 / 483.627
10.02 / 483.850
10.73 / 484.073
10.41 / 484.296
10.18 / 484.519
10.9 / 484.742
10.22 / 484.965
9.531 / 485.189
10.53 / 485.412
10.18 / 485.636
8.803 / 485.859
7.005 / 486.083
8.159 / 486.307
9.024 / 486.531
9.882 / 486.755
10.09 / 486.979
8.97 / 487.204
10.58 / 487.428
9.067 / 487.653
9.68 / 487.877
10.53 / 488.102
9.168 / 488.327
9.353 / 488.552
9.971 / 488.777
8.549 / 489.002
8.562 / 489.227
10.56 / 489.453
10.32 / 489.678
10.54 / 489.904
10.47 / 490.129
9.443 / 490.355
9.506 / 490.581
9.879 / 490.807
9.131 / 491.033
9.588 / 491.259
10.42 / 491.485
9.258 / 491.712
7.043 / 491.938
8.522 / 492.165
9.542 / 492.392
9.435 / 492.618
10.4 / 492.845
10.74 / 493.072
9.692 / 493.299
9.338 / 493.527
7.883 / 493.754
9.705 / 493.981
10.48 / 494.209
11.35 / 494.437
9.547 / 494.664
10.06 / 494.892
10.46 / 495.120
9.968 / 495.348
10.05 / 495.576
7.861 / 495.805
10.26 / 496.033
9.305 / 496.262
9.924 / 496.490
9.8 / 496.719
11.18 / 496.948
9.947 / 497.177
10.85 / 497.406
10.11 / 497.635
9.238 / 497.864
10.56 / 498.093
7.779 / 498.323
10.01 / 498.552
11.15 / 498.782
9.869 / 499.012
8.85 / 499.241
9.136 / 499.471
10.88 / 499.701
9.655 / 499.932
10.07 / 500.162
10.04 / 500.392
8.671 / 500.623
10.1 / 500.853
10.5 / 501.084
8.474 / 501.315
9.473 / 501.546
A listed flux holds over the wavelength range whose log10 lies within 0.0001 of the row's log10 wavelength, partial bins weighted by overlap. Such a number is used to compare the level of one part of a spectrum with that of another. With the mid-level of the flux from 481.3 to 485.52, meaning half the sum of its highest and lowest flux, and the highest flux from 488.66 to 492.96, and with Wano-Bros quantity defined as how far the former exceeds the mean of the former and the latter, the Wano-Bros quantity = -0.2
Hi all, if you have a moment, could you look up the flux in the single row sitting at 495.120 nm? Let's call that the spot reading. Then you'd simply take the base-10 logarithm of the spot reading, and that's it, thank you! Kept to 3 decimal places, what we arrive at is 1.020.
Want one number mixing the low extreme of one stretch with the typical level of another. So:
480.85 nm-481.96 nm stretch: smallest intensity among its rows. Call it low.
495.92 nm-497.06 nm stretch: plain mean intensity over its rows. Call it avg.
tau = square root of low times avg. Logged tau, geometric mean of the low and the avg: 9.9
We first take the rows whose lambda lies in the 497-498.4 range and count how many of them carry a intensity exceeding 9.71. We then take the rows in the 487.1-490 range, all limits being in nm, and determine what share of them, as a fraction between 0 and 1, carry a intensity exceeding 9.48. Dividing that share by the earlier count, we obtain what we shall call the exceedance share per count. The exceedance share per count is 0.13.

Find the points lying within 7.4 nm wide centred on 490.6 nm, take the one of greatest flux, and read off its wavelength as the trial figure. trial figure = 493.072 nm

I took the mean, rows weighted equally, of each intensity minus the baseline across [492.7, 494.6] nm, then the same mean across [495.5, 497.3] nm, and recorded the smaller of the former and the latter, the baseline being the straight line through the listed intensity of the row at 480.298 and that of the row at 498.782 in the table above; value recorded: -1.18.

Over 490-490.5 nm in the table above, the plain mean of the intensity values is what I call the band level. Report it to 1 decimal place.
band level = 10.0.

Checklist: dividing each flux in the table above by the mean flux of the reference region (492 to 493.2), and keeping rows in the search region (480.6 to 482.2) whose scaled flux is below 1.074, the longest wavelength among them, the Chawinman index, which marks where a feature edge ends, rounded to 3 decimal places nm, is 482.071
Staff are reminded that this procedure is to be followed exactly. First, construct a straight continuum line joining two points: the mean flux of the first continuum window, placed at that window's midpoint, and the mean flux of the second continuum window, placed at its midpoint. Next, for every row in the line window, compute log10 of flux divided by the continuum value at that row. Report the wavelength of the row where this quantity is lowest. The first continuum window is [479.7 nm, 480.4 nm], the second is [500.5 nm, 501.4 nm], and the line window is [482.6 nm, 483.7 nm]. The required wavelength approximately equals 482.959 nm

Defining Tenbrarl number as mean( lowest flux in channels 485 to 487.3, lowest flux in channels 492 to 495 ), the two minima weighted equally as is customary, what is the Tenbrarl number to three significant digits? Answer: 7.44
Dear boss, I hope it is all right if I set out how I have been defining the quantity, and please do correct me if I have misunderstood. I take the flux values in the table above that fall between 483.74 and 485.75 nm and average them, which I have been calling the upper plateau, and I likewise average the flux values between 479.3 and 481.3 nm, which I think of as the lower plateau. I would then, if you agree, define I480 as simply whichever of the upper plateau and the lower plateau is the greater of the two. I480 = 10.3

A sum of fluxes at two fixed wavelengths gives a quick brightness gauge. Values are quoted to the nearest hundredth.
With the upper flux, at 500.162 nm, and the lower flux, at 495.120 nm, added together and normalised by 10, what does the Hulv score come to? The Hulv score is 2.05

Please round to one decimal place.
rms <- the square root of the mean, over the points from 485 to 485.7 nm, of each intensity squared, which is 10.1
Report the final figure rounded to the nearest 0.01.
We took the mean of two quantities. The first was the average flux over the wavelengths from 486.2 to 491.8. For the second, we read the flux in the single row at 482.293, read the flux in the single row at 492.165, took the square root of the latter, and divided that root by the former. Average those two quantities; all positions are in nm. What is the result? 4.95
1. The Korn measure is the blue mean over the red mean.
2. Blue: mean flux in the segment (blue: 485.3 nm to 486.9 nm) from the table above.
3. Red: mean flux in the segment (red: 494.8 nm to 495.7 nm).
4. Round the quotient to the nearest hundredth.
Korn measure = 0.90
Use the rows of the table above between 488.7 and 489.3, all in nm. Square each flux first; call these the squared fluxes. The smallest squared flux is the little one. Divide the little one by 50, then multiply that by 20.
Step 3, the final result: 29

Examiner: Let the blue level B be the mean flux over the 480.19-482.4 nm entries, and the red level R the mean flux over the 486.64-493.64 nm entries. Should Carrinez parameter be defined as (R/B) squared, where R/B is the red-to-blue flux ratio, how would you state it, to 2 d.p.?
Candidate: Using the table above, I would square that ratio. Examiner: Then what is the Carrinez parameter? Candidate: 0.91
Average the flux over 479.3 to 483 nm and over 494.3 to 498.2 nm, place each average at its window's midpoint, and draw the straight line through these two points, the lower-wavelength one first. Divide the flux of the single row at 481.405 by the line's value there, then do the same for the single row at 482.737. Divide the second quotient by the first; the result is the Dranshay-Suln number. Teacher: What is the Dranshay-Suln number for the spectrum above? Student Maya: 0.95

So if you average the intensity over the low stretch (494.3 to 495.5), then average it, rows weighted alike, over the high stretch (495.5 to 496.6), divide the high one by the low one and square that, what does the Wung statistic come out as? 0.85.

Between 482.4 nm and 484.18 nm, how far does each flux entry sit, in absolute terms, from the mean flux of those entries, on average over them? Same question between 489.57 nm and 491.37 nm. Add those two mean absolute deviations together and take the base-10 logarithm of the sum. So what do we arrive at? -0.12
